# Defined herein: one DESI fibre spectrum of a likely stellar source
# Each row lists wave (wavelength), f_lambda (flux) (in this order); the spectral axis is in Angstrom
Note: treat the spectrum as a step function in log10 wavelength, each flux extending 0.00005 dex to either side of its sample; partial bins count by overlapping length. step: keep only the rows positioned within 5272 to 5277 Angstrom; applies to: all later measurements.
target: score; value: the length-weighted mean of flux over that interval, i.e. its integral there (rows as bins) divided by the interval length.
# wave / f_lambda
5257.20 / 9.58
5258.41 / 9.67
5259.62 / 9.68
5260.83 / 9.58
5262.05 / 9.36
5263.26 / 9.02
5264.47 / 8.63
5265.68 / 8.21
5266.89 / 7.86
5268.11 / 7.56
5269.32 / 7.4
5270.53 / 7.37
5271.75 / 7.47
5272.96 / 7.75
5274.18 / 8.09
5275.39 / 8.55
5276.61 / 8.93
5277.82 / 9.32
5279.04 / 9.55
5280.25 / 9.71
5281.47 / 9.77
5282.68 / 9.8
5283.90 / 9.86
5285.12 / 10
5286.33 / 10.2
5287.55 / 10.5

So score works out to 8.2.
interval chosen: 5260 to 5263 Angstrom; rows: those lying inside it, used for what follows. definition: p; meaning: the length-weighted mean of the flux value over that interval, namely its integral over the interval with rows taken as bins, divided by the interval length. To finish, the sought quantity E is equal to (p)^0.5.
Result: 3.07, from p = 9.4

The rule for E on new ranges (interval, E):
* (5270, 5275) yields 2.78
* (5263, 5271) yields 2.82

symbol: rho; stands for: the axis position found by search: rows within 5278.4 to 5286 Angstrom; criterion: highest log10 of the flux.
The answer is 5285.12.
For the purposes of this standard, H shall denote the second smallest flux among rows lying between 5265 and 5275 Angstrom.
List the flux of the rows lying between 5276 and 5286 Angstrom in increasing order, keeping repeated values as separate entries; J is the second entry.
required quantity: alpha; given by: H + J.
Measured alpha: 16.7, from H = 7.4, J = 9.32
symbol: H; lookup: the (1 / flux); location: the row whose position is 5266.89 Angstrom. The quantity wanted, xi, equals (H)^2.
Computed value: 0.016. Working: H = 0.127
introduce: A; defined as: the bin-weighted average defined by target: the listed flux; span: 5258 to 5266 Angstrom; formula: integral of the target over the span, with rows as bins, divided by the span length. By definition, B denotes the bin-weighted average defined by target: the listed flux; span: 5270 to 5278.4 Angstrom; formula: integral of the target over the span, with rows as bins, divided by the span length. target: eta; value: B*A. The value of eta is 75.4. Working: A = 9.2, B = 8.2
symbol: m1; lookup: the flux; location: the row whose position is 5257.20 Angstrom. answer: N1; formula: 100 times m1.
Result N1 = 958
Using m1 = 9.58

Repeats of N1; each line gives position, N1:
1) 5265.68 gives 821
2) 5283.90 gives 986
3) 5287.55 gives 1050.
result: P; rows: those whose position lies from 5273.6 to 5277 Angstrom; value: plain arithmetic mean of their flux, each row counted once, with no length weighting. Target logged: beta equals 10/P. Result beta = 1.17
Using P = 8.5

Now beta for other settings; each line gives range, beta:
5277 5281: 1.05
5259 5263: 1.05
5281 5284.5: 1.02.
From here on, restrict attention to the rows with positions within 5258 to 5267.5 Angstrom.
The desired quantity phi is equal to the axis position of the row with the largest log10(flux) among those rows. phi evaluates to 5259.62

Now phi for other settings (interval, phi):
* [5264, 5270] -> 5264.47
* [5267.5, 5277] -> 5276.61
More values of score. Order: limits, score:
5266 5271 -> 7.6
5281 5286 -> 9.9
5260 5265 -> 9.2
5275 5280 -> 9.2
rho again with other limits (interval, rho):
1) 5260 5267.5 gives 5260.83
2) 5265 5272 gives 5265.68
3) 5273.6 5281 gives 5280.25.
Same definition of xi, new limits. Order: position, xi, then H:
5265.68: 0.015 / 0.122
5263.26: 0.012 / 0.111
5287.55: 0.009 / 0.095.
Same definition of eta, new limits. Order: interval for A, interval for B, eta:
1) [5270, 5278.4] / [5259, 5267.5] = 73.1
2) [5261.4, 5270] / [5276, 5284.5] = 79.3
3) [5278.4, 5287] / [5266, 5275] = 75.6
